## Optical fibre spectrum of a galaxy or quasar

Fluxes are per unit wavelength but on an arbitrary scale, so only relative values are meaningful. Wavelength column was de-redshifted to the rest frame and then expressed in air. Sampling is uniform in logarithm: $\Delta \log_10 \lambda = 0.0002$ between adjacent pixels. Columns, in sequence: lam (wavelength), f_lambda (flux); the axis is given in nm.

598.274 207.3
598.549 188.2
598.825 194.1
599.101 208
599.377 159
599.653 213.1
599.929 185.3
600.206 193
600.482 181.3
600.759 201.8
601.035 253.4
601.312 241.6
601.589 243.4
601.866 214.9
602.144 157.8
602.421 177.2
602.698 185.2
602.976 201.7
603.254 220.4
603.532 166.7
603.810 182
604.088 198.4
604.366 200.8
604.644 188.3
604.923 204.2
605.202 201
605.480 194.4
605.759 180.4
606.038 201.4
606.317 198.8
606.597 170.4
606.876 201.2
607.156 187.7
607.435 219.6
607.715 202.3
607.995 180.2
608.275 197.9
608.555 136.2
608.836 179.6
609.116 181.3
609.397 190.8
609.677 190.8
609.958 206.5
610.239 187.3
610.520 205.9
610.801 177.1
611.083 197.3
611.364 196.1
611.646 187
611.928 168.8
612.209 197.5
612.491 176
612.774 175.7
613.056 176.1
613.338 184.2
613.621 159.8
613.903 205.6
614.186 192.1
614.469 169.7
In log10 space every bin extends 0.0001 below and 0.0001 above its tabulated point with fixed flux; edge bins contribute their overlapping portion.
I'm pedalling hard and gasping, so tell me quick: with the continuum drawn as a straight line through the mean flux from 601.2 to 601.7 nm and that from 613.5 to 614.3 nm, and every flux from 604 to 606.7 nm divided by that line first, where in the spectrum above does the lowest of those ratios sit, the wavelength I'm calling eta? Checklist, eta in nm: 606.597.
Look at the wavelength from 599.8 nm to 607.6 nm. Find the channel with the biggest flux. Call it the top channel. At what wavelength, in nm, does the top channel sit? 601.035 nm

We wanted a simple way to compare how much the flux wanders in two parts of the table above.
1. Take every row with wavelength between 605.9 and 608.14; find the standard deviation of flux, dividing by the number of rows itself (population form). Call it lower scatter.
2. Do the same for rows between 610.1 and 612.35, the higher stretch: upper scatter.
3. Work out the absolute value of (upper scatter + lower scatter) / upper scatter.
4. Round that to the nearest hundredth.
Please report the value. 2.26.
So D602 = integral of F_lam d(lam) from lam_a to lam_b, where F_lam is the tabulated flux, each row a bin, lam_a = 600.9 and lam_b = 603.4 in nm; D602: 526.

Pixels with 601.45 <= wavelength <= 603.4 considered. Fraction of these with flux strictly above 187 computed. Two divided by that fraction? 3.50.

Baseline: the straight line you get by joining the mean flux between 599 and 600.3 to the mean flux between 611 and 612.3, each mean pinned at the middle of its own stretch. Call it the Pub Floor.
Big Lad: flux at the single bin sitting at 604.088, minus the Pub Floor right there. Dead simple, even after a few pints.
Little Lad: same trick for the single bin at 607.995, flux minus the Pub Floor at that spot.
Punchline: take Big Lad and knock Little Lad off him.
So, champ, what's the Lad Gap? 17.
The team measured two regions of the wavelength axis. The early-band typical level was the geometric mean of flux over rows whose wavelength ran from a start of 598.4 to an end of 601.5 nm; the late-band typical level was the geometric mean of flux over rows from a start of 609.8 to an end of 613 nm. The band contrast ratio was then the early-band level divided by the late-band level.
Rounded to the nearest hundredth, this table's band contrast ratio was 1.06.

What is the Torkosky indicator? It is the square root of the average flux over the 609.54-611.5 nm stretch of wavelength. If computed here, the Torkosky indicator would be 13.9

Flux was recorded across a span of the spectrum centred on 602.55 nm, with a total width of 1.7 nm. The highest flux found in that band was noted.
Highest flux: 220.4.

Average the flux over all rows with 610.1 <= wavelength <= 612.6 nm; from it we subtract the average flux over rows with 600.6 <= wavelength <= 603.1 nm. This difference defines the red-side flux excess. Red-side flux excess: -20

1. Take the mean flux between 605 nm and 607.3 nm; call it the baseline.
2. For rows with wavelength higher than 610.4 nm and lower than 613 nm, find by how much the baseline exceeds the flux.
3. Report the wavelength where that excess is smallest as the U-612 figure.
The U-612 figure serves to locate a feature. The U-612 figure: 610.520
